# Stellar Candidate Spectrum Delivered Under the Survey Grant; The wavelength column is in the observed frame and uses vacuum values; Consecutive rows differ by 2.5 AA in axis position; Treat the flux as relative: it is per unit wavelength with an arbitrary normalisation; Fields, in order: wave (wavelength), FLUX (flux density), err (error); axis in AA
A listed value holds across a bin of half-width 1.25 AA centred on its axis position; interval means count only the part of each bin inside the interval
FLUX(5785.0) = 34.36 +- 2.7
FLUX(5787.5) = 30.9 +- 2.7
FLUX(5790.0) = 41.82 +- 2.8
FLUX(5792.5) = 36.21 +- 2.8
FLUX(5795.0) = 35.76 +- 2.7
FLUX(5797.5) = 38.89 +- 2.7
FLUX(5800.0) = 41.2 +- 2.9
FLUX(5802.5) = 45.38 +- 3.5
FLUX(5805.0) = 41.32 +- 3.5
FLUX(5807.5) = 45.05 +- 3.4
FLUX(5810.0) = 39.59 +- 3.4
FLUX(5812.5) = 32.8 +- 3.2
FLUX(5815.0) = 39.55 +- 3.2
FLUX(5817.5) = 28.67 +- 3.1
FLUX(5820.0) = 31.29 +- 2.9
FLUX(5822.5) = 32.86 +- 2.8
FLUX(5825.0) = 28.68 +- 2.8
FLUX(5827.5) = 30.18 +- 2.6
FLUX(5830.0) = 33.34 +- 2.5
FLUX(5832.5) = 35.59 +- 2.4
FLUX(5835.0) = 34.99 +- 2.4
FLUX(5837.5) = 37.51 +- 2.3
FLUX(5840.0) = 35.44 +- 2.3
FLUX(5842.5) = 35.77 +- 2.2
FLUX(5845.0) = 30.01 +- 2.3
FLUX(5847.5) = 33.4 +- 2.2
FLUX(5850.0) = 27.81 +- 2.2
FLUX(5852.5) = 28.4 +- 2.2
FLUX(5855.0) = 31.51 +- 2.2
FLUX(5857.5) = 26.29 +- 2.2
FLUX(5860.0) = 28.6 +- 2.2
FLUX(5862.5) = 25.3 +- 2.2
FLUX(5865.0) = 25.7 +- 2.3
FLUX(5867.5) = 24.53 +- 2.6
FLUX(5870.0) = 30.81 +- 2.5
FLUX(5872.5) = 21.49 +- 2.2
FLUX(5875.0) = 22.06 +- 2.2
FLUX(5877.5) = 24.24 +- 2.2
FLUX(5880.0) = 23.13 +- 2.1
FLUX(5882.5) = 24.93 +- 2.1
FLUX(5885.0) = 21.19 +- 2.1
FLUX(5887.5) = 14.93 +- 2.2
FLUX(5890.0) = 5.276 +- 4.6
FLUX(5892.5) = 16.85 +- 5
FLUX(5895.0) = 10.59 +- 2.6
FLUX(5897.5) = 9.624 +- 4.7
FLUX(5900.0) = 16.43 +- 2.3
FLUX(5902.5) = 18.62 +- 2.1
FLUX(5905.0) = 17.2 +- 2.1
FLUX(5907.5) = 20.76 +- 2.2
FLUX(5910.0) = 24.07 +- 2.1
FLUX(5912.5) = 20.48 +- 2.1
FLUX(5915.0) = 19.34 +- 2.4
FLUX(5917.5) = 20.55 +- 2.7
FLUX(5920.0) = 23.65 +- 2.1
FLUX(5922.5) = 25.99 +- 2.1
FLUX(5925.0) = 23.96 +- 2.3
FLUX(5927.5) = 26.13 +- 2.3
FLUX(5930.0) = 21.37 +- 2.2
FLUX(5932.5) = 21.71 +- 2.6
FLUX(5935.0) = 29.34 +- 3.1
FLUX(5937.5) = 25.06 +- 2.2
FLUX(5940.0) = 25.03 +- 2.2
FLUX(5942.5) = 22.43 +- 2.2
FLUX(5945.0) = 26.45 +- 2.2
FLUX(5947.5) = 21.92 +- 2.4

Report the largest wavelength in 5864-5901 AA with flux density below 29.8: 5900.0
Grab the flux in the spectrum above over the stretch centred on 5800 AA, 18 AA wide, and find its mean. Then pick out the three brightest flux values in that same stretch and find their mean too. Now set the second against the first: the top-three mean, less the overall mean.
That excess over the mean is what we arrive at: 3.4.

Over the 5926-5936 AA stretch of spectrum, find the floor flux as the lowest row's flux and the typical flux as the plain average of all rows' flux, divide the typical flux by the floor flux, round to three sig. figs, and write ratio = 1.15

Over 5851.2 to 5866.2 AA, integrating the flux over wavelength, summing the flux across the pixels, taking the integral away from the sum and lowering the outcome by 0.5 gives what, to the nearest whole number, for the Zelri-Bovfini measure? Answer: -249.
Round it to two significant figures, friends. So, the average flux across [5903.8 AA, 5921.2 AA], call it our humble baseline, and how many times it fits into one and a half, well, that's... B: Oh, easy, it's 0.072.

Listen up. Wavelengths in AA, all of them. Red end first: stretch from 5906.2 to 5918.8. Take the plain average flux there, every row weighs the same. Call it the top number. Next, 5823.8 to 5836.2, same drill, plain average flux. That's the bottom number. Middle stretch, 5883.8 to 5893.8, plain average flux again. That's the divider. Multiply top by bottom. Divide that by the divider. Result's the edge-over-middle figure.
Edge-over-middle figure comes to 47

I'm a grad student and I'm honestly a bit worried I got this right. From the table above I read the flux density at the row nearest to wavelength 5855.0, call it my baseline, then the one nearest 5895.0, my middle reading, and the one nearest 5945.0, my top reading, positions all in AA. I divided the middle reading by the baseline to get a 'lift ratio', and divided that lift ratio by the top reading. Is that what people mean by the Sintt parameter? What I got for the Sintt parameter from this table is 0.013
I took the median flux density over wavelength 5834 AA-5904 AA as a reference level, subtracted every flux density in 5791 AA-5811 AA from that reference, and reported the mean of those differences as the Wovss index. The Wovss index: -15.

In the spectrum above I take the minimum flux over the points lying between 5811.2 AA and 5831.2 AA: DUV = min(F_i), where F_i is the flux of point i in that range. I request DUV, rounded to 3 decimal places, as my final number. 28.670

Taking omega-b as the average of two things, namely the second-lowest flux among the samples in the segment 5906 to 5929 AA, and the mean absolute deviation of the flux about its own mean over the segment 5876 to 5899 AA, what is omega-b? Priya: 13.2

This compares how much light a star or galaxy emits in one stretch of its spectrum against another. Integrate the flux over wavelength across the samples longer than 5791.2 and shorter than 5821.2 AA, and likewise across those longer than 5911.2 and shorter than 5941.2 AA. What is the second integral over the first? 0.62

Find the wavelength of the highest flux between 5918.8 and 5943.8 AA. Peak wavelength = 5935.0 AA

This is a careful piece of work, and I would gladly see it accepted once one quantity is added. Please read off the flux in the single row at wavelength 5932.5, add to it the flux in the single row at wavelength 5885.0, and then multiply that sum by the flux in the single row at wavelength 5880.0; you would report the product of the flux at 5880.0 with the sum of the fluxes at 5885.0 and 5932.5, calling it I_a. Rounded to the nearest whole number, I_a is 992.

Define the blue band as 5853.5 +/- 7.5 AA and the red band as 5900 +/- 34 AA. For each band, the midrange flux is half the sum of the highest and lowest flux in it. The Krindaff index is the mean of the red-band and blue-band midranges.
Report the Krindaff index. 23.9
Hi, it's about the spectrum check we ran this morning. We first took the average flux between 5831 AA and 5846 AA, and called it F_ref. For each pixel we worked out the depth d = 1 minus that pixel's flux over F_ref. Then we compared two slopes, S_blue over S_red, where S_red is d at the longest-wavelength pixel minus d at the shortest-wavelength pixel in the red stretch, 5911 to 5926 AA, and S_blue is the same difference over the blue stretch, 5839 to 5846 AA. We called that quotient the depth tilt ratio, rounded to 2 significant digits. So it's -1.6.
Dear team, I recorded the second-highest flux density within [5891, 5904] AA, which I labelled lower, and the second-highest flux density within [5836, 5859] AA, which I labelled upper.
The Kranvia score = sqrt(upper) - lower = -11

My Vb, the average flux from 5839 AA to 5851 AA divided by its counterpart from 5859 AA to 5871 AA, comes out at 1.2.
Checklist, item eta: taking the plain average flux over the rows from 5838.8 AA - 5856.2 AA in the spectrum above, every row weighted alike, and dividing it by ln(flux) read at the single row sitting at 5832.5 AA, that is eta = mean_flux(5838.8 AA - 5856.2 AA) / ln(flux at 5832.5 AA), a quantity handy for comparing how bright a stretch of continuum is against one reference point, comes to 9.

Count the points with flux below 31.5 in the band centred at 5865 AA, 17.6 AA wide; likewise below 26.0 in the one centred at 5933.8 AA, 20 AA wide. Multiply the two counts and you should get 42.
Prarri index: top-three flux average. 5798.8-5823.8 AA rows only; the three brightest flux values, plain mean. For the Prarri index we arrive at 44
